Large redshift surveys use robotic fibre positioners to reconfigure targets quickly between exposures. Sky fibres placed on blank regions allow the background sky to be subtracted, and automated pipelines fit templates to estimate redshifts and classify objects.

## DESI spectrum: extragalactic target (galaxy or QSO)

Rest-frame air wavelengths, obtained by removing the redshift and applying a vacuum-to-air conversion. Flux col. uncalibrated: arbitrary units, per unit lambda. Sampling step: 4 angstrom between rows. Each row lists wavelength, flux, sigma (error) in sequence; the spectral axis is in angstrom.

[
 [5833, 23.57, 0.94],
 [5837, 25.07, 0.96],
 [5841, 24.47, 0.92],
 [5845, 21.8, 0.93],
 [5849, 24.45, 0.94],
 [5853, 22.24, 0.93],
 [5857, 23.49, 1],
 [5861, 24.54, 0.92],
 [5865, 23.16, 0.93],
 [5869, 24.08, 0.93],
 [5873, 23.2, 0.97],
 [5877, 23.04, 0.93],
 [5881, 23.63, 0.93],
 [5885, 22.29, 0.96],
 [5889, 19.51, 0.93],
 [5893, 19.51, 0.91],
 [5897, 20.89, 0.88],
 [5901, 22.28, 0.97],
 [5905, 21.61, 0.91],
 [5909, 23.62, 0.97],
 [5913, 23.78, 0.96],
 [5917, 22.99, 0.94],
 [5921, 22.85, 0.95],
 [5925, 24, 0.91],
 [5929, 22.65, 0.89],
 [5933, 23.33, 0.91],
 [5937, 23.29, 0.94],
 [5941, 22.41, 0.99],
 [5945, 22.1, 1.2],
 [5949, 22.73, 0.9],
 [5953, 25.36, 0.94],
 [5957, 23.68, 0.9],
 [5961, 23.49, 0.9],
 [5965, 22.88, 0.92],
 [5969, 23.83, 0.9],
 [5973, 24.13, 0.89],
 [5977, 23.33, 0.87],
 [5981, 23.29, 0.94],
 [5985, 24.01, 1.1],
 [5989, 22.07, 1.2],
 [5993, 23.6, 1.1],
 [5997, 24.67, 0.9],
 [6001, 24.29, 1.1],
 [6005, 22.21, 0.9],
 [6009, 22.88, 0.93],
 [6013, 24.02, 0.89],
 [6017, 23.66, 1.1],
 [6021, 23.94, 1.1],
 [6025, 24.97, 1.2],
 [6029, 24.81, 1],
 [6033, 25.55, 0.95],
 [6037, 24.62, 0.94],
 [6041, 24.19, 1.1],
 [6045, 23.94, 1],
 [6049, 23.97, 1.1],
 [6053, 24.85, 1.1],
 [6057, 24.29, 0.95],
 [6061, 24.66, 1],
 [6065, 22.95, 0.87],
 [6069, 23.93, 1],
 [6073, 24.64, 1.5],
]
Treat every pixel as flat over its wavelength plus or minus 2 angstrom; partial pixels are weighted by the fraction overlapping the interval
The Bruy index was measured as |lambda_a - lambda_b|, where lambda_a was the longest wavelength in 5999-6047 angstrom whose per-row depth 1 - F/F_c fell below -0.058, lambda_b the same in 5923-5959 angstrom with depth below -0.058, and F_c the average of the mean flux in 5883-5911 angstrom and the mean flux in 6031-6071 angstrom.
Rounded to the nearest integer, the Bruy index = 88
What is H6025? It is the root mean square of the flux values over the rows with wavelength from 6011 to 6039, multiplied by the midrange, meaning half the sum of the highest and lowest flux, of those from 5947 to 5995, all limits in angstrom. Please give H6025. 581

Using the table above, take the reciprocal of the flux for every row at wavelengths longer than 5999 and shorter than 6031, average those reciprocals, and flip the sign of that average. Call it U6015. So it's -0.0420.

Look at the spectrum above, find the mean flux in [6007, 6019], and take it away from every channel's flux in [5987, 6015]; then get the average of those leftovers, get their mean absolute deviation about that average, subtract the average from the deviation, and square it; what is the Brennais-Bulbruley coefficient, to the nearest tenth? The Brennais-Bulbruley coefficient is 1.0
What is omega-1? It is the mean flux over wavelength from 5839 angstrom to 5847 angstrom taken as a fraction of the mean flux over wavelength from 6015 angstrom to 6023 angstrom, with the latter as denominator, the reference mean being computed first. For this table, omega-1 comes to 0.97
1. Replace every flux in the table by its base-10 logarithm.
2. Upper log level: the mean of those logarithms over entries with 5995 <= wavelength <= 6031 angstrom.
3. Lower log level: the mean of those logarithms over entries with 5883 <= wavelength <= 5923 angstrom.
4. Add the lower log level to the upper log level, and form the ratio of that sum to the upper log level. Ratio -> 1.97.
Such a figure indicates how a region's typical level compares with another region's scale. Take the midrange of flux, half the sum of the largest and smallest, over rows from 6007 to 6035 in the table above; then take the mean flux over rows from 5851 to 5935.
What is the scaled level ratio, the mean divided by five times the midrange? 0.187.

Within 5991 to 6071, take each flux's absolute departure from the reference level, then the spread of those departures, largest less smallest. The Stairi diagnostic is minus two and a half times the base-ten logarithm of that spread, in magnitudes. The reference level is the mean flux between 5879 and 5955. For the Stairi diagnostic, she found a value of -1.1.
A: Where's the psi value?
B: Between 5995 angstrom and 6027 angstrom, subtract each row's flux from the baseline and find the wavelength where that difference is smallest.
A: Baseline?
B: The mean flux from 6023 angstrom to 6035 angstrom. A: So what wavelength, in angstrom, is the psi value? 6025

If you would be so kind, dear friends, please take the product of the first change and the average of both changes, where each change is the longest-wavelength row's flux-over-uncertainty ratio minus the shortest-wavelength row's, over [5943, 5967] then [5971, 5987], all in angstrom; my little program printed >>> 3.77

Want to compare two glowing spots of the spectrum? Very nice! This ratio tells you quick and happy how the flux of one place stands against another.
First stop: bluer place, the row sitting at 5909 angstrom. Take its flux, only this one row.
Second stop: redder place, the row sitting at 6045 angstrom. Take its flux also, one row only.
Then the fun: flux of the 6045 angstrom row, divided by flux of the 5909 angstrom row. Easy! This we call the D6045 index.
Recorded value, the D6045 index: 1.01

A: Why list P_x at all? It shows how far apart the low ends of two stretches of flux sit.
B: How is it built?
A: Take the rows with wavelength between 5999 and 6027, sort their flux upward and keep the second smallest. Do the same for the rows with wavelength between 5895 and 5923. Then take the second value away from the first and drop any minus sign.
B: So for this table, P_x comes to 1.3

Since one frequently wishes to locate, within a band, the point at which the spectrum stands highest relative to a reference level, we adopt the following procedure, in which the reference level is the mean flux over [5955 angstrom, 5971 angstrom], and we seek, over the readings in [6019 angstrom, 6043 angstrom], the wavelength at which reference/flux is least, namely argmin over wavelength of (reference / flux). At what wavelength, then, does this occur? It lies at 6033 angstrom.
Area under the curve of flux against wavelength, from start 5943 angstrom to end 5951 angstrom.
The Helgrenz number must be 179.3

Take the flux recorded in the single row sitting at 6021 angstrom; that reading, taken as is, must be 23.94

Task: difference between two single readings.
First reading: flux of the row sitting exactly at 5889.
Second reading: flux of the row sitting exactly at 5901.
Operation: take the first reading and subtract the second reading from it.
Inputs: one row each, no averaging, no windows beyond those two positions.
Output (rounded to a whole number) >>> -3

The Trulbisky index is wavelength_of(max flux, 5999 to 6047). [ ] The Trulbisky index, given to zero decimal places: 6033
